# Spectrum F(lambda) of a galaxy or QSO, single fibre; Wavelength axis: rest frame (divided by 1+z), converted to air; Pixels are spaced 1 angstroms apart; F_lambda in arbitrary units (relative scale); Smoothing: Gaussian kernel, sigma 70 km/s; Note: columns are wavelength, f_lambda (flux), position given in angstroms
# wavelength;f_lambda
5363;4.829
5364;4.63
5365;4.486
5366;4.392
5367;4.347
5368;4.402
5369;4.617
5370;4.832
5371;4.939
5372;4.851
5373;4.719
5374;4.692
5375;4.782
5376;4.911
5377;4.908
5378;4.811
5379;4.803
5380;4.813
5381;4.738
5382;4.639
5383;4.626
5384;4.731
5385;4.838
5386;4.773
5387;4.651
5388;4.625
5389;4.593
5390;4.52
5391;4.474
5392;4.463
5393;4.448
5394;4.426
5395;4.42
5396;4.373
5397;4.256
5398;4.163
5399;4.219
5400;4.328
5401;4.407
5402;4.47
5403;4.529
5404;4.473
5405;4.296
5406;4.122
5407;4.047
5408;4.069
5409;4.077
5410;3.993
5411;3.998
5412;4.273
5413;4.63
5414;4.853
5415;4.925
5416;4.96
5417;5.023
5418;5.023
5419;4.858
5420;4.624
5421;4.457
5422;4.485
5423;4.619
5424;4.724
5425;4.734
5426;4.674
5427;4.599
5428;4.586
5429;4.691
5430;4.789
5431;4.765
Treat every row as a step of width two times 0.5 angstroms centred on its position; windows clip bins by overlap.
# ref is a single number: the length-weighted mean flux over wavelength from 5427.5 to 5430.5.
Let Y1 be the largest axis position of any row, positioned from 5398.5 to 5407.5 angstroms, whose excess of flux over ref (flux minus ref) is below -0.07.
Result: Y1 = 5407 angstroms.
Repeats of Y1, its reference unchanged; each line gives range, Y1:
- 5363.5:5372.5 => 5369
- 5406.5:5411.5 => 5411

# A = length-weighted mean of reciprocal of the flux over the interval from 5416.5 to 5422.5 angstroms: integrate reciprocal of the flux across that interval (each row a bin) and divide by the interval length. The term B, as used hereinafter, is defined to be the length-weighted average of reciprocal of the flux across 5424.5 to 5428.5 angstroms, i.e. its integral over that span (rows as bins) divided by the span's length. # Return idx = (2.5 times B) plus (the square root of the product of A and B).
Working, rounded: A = 0.211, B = 0.215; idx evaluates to 0.751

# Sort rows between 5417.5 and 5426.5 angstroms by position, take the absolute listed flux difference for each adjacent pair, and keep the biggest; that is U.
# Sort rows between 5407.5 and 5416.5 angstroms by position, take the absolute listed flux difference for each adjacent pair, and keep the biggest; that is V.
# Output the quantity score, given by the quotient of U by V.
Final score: 0.7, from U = 0.234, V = 0.36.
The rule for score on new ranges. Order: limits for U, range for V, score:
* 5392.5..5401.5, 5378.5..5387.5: 1.0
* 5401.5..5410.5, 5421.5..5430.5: 1.3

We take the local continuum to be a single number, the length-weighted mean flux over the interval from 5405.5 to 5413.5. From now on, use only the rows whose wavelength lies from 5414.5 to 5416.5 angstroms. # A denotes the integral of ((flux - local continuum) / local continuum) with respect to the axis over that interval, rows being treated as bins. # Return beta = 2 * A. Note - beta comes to 0.76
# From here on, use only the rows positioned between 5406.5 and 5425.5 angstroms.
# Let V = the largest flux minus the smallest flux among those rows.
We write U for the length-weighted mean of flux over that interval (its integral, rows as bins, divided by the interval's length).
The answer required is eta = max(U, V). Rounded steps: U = 4.55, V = 1.03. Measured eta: 4.55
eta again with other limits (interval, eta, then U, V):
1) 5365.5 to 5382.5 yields 4.72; 4.72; 0.59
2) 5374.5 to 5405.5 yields 4.56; 4.56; 0.75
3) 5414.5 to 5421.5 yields 4.84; 4.84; 0.57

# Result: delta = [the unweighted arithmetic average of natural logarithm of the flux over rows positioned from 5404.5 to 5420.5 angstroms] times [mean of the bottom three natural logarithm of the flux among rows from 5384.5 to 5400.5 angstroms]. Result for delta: 2.15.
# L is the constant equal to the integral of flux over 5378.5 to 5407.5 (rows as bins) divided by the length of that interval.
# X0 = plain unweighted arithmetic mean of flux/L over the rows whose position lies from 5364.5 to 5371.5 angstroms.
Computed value 1.02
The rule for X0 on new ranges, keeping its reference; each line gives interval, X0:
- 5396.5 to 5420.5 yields 0.99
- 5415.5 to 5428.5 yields 1.05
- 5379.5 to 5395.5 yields 1.03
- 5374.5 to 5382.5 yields 1.07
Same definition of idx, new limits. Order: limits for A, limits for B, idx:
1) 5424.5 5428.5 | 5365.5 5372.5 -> 0.758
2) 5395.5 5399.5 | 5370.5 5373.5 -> 0.738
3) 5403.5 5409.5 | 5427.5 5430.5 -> 0.759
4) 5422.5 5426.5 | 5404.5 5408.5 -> 0.832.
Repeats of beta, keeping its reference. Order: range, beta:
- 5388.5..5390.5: 0.39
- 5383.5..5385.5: 0.61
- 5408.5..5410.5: -0.11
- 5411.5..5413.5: 0.29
